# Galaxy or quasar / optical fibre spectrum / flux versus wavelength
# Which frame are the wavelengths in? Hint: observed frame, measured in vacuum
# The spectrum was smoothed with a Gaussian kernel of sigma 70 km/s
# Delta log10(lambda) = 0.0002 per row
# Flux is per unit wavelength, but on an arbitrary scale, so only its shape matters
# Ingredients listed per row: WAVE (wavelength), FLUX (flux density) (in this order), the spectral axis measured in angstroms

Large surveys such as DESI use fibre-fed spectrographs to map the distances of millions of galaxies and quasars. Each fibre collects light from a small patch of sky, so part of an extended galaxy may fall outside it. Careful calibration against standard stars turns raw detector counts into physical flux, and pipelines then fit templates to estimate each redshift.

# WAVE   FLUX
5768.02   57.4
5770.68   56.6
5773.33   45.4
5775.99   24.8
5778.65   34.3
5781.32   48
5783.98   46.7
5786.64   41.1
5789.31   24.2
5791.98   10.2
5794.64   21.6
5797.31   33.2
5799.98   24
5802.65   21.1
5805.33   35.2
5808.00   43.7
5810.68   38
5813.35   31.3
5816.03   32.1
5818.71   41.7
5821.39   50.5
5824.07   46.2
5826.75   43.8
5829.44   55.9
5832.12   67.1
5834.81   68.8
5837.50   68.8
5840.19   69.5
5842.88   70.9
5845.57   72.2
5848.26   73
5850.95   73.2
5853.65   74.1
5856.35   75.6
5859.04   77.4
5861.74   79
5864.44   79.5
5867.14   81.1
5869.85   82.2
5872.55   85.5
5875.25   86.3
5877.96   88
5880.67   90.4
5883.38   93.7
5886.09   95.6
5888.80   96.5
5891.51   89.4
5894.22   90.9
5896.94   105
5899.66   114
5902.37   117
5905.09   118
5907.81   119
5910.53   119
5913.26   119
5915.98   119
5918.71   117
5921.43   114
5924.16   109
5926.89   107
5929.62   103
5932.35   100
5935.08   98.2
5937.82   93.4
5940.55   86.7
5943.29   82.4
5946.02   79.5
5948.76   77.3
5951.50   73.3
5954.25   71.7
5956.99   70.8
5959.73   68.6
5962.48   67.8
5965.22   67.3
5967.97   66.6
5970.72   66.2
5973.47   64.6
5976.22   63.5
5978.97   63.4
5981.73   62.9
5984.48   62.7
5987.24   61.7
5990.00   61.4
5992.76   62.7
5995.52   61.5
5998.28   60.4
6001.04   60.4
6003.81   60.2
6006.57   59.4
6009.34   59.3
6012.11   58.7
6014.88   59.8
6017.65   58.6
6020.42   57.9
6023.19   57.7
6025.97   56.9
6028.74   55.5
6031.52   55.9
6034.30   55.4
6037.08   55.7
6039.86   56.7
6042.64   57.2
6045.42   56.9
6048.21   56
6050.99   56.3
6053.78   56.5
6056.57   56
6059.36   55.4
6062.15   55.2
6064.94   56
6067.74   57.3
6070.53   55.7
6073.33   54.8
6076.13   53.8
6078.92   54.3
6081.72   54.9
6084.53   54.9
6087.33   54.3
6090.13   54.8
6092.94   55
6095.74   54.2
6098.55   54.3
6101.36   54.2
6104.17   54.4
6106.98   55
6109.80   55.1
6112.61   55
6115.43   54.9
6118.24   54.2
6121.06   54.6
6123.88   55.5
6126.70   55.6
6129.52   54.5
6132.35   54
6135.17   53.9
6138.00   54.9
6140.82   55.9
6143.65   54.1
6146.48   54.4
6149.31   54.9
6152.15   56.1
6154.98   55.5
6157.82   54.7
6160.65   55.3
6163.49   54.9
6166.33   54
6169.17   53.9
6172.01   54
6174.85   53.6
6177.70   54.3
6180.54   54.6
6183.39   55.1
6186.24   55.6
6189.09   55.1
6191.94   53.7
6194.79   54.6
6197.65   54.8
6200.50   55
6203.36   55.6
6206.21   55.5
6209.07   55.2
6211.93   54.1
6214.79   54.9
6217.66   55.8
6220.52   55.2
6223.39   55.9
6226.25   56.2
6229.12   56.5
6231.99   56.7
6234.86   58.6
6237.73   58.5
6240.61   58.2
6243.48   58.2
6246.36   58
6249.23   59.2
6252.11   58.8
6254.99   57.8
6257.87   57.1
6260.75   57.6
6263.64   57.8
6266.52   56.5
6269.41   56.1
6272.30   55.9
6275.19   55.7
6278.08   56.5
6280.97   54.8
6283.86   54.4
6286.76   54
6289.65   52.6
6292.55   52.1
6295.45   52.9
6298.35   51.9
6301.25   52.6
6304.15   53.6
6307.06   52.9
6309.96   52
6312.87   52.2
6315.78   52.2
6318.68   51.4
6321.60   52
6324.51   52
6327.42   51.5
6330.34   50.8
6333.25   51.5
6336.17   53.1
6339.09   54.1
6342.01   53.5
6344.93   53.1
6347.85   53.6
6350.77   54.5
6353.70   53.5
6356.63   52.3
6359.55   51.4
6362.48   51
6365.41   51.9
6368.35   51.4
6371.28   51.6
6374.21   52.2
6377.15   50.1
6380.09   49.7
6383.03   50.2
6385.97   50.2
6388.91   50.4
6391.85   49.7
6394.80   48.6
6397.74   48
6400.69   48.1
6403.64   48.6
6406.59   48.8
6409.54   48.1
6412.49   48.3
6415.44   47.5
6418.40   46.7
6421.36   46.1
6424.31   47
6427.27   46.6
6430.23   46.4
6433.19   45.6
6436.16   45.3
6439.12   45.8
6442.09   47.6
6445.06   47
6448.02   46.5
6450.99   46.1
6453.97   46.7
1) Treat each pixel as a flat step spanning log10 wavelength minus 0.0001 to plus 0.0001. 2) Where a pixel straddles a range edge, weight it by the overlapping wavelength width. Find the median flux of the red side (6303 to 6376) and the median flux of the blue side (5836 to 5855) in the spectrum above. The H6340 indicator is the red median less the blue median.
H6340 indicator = -20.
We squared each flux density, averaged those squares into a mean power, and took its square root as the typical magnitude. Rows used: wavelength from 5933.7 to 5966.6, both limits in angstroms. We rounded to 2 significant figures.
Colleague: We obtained 79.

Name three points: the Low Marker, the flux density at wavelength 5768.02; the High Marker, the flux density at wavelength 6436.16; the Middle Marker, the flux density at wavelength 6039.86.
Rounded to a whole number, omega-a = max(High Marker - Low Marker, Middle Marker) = 57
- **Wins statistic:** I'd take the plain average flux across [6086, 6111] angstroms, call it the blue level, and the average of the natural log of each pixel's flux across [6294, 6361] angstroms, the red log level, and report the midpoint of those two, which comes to 29.3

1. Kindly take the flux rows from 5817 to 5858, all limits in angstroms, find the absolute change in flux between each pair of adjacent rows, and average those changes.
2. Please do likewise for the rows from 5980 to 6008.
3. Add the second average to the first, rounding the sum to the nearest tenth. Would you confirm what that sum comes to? 4.1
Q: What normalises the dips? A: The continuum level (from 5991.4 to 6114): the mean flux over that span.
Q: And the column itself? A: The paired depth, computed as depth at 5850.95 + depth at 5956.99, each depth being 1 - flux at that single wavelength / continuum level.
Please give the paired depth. -0.5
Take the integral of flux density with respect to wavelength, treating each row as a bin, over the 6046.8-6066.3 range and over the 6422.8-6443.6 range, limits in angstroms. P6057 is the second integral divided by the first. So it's 0.88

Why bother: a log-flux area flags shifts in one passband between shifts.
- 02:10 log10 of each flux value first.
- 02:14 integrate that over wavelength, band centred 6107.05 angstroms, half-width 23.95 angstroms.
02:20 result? 83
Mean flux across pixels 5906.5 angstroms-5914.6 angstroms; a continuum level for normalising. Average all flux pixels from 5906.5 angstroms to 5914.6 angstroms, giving 119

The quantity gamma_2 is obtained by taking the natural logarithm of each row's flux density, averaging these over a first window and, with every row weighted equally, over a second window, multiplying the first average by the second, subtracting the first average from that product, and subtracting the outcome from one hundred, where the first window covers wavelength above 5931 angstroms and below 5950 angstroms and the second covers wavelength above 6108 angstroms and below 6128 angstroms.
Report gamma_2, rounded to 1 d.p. 86.5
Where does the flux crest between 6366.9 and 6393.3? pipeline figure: 6374.21 angstroms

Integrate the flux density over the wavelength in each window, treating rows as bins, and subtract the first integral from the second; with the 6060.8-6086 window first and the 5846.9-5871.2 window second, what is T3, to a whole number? 486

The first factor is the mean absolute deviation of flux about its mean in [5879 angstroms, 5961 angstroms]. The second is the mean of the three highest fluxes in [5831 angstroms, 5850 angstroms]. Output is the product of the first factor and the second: 1004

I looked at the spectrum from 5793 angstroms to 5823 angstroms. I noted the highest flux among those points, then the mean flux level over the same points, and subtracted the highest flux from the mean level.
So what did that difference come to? -17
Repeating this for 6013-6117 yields -4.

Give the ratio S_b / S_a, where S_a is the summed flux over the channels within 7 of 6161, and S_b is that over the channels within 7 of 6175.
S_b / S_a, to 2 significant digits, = 0.99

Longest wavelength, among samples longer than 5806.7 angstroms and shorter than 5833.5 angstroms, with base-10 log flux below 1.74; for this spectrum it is 5826.75 angstroms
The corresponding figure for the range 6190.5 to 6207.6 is 6197.65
